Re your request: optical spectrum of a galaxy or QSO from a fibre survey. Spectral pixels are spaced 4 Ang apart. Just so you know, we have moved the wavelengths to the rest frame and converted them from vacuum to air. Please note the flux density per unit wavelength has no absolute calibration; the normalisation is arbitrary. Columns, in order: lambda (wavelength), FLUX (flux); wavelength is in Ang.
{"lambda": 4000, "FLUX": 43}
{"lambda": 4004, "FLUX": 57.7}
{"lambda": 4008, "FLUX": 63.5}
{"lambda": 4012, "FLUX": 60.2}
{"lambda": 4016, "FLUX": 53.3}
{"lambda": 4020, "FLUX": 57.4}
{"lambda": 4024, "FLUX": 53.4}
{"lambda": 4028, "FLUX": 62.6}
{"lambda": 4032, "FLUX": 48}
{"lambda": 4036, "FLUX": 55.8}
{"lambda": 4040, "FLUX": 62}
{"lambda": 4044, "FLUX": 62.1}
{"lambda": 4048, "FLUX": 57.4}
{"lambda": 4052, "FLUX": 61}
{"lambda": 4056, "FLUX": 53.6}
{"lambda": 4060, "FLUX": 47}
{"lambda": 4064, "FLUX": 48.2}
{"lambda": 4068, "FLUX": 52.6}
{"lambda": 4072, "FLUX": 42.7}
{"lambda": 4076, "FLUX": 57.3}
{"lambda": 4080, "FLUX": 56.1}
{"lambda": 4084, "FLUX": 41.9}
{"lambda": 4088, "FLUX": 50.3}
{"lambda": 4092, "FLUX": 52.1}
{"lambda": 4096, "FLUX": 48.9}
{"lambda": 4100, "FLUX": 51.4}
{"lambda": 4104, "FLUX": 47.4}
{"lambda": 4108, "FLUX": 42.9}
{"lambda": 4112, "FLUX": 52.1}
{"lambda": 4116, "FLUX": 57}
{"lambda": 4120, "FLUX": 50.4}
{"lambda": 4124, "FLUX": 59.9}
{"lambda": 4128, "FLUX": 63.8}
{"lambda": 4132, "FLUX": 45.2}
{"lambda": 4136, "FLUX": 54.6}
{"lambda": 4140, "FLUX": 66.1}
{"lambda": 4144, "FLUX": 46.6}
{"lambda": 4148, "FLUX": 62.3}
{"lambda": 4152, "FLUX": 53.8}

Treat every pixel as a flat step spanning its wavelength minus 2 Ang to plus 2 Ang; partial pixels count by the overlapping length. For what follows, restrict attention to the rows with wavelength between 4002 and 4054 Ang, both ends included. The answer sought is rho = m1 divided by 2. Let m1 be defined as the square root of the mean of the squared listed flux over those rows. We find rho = 29.1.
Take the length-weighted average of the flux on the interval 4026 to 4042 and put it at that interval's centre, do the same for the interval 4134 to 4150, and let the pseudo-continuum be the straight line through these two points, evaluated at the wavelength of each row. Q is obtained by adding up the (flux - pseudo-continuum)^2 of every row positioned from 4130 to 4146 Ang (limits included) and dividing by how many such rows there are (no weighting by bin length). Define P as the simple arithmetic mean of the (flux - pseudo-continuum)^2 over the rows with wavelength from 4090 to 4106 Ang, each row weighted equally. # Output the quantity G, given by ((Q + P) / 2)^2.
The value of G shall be 5215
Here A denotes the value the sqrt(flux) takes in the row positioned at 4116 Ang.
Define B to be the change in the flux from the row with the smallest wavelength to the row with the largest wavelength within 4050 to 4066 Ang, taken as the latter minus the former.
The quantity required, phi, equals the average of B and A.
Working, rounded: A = 7.5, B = -13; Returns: -2.6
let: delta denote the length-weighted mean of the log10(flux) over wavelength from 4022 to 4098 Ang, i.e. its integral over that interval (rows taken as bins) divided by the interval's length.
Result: 1.724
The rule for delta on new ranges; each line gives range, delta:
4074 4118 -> 1.703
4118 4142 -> 1.750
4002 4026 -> 1.759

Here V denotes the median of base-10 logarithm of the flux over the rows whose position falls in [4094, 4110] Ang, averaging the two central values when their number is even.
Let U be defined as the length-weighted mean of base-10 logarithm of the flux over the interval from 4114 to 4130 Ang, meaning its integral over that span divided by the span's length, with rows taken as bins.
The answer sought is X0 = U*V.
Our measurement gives 2.96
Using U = 1.760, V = 1.68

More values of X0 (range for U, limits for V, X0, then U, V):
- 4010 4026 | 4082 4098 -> 2.96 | 1.748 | 1.70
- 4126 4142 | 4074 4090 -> 3.03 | 1.754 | 1.73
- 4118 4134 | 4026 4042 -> 3.07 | 1.735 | 1.77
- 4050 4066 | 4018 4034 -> 2.99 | 1.717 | 1.74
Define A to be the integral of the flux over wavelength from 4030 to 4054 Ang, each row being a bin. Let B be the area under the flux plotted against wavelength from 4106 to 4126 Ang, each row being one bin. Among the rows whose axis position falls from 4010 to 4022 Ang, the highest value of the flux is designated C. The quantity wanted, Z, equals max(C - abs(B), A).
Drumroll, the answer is 1385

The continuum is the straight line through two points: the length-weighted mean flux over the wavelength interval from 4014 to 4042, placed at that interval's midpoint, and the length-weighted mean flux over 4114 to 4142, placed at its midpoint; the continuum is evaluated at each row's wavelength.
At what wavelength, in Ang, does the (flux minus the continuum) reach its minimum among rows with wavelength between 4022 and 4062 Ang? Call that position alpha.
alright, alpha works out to 4060 Ang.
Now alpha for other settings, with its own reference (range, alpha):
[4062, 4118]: 4084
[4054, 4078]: 4072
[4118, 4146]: 4132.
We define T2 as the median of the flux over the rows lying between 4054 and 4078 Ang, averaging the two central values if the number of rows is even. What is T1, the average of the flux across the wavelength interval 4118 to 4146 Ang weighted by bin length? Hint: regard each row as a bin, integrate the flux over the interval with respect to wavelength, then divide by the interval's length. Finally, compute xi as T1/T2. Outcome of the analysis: 1.10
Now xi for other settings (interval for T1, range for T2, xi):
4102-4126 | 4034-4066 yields 0.91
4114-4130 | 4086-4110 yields 1.16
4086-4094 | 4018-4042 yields 0.90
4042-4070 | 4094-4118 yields 1.09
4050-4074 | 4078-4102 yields 1.00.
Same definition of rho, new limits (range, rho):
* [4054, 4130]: 25.8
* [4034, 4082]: 27.5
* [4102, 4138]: 26.5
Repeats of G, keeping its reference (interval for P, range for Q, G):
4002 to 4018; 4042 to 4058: 220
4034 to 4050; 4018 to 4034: 490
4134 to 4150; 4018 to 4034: 1924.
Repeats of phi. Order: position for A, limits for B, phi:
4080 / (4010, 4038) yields 1.5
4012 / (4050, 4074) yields -5.3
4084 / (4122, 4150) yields 4.4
